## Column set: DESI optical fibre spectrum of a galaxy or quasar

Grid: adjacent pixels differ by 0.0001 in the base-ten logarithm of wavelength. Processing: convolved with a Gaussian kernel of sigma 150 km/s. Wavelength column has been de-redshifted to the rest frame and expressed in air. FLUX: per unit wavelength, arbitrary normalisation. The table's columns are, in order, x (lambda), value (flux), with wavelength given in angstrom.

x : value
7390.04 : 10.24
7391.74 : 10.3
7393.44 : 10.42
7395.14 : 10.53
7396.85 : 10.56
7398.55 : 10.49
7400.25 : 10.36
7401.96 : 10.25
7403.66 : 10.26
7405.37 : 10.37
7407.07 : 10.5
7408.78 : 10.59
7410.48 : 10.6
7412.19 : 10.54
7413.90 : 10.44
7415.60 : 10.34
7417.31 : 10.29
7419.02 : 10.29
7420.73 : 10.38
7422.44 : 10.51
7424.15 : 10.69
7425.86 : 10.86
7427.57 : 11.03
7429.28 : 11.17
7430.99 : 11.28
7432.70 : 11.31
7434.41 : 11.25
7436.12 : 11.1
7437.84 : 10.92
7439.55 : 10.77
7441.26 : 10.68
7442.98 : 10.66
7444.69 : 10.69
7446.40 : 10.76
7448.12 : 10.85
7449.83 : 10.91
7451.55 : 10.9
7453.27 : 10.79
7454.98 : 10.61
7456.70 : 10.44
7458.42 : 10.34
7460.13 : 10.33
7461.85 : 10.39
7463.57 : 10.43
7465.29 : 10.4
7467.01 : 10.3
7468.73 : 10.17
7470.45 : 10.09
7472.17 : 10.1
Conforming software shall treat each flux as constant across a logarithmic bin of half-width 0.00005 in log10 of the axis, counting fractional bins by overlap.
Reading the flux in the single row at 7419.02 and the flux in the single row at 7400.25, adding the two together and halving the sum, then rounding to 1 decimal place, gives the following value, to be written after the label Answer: 10.3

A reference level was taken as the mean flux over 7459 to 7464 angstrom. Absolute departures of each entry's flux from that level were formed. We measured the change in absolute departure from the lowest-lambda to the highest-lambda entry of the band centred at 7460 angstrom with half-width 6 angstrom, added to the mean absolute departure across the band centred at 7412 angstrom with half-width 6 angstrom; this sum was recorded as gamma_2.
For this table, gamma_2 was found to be -0.1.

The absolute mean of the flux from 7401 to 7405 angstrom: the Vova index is 10.3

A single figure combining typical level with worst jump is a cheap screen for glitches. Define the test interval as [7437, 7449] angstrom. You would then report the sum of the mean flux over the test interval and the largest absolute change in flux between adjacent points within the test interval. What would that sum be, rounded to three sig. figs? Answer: 10.9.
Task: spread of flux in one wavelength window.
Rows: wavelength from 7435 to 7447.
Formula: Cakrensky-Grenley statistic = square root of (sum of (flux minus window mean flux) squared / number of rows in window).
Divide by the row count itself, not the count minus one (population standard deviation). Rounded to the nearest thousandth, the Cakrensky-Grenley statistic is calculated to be 0.148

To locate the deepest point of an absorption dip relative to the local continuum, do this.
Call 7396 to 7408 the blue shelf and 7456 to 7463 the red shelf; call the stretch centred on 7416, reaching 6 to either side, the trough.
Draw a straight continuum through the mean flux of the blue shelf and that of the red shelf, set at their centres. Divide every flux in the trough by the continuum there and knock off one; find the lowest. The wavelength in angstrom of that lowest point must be 7417.31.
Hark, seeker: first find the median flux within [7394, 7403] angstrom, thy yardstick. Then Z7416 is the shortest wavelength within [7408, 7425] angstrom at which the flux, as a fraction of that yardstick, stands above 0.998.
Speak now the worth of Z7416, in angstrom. 7408.78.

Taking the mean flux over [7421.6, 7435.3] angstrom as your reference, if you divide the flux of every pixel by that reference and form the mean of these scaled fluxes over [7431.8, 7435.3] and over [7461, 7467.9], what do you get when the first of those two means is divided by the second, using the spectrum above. 1.09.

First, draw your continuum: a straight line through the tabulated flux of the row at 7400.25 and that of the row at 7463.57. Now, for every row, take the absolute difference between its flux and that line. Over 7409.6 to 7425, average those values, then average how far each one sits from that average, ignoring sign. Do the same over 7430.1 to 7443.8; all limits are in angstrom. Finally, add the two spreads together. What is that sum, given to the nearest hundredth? 0.32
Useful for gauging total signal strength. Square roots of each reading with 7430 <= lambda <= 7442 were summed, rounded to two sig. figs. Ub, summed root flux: 23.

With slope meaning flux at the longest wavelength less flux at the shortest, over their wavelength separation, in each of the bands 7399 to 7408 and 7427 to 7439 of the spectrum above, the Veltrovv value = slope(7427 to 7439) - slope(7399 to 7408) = -0.03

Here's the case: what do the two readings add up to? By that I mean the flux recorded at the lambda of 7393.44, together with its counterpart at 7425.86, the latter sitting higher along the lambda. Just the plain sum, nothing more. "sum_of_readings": 21.3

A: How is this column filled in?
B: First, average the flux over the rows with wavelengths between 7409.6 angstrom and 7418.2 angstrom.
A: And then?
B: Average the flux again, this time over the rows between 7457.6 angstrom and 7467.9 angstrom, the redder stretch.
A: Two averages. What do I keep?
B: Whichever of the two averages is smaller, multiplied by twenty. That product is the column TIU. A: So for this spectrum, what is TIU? 207.3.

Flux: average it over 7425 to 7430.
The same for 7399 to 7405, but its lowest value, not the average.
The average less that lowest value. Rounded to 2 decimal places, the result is 0.77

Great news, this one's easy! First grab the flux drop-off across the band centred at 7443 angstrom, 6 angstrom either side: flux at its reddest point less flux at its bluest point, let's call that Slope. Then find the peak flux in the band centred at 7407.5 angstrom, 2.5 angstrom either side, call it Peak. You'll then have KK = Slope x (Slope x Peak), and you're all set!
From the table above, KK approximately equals 0.1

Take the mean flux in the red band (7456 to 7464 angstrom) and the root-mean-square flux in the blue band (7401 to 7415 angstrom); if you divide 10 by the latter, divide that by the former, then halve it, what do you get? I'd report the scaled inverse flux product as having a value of 0.046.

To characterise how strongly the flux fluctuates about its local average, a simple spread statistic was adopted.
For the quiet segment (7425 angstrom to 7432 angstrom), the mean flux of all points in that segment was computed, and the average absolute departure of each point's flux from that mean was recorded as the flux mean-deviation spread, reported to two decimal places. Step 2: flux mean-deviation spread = 0.14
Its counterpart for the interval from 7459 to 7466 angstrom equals 0.03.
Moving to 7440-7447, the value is 0.03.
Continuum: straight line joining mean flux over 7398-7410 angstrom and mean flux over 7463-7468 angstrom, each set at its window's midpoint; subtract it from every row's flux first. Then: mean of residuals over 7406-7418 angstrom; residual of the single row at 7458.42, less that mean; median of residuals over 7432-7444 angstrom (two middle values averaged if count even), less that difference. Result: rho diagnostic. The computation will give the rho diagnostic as 0.6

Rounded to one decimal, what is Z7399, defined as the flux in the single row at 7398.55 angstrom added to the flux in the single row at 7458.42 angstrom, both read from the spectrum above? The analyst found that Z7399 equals 20.8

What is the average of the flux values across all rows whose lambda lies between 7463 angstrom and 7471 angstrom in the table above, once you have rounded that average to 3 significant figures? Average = 10.3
